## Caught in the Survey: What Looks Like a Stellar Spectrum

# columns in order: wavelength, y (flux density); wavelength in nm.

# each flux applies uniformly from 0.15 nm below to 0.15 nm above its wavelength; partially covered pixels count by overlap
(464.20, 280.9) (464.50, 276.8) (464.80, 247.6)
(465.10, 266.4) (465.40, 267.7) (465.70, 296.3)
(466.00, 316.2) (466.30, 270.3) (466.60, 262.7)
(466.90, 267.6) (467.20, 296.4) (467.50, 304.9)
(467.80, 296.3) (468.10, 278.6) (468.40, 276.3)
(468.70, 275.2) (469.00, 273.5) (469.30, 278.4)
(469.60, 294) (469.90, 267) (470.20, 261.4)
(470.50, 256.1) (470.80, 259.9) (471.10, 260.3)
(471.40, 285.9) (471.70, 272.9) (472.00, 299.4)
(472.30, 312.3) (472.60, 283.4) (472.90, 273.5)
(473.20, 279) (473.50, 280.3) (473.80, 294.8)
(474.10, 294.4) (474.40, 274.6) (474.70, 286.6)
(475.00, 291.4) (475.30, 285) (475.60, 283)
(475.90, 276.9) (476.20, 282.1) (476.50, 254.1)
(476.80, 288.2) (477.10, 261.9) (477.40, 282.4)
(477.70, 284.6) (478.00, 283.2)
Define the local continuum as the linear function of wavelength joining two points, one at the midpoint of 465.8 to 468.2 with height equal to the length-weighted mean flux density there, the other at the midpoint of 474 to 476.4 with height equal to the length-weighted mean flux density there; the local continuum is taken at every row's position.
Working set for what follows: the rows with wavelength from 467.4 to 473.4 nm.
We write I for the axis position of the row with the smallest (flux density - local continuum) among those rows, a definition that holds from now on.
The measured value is 470.50 nm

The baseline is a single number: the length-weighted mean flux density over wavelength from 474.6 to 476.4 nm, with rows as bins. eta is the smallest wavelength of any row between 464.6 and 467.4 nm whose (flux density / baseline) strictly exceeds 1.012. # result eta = 465.70 nm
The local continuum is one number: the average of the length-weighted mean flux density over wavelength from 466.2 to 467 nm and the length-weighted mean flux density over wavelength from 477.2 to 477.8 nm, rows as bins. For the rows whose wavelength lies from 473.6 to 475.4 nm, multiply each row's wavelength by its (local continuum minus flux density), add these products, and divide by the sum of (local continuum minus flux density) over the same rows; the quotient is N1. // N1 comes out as 474.47 nm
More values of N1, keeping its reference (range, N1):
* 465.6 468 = 466.78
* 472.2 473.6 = 472.55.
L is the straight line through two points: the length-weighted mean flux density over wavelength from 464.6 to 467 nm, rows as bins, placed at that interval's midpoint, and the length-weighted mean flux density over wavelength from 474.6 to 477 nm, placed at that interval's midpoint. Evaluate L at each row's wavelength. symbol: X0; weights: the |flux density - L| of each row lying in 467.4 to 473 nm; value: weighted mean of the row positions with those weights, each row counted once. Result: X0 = 470.33 nm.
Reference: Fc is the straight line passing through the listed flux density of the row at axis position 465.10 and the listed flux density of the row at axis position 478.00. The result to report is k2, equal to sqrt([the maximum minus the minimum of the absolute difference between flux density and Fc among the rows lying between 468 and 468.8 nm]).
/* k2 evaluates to 2.0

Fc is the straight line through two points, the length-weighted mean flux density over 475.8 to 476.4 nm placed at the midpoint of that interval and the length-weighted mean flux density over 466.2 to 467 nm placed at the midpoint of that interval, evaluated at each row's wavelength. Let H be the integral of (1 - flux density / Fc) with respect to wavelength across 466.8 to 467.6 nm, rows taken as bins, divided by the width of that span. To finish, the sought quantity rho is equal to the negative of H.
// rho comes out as 0.09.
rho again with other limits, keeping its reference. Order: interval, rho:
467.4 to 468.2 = 0.10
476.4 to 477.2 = -0.03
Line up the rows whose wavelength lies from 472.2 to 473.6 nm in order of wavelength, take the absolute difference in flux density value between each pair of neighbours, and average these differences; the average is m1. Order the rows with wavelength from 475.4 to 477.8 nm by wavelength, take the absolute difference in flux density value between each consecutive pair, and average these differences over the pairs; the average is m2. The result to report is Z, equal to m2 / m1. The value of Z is 1.5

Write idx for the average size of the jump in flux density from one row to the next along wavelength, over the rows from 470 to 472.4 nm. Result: 12.5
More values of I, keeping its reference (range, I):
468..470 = 469.90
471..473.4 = 471.10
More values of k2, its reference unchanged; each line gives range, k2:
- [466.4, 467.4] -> 5.1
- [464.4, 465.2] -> 4.3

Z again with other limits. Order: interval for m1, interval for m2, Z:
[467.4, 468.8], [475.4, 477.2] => 2.7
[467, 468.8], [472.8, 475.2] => 1.1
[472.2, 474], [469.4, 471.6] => 0.9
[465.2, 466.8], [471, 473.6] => 0.6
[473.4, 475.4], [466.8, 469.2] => 1.0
